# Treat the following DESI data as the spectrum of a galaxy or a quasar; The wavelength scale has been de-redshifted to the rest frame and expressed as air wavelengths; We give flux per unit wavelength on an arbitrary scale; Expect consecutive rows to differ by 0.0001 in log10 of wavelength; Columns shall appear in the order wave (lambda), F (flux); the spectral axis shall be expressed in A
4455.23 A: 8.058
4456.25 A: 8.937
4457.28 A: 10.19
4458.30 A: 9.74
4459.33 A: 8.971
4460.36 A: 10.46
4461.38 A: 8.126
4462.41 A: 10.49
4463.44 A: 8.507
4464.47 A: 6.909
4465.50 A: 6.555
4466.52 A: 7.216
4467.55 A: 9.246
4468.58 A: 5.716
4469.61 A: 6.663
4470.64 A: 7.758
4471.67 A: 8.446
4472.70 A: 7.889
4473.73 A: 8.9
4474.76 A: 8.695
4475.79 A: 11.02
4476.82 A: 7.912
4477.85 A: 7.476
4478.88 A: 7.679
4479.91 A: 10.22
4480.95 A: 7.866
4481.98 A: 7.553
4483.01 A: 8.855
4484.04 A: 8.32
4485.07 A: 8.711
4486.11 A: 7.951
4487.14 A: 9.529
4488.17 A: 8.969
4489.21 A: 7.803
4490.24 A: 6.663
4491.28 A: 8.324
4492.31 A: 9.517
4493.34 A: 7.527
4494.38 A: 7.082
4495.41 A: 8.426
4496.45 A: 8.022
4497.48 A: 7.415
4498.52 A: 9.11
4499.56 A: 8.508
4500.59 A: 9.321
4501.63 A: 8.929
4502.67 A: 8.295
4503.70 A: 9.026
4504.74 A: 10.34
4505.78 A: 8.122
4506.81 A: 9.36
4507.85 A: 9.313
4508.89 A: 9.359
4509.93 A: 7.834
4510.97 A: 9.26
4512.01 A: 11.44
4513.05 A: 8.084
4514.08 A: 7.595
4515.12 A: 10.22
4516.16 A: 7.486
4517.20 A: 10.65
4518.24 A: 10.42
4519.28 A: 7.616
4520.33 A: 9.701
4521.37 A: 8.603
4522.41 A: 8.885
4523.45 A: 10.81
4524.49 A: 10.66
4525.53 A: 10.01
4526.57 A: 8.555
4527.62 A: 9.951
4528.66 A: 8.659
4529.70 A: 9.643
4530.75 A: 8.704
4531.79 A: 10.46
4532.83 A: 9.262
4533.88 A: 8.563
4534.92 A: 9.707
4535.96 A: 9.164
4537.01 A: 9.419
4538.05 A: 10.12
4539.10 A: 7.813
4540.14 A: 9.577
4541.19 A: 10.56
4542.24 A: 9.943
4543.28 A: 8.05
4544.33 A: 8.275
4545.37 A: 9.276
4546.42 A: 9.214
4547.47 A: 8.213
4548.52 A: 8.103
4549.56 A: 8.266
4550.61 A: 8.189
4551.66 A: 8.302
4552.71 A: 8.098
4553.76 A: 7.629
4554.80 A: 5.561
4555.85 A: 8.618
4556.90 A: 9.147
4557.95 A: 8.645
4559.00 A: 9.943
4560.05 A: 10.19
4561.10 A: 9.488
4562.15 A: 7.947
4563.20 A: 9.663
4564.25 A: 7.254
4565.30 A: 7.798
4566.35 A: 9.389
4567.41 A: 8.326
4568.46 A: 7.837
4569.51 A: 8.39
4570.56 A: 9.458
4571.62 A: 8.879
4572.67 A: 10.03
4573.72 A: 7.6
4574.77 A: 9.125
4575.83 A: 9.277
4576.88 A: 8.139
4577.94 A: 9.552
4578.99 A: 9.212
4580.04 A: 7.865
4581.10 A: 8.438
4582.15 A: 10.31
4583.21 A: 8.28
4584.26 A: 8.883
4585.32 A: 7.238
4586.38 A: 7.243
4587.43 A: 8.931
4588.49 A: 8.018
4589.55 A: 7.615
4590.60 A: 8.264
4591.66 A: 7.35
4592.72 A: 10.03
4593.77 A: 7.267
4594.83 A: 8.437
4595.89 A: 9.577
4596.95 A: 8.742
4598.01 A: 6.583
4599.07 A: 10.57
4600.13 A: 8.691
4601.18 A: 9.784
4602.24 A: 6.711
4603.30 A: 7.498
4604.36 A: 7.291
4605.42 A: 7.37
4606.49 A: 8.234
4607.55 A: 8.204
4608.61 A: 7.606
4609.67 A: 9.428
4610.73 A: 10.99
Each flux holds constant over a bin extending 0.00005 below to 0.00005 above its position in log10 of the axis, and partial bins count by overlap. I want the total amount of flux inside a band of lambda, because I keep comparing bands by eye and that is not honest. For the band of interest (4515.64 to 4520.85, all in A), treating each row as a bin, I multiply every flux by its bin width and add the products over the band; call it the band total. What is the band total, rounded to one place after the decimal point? 47.7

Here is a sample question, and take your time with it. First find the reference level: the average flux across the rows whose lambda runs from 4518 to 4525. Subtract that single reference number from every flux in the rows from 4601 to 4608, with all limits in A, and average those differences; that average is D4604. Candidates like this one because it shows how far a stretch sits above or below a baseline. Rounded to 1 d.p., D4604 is -1.7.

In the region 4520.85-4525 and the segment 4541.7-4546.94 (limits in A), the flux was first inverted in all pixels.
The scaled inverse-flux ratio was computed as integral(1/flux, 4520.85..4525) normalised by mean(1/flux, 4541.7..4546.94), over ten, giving 0.4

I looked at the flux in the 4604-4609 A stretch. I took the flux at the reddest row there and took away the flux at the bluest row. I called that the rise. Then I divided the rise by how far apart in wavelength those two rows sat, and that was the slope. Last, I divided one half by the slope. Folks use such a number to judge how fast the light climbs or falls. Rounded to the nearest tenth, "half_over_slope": 6.7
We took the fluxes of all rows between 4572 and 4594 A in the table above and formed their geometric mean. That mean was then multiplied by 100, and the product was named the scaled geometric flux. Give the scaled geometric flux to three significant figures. 845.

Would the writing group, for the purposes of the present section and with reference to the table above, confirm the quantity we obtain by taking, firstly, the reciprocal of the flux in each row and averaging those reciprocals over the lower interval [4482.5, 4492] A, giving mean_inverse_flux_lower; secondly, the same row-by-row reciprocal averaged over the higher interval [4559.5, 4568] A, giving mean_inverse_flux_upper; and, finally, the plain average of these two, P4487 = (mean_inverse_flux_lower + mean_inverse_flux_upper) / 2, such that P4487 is 0.118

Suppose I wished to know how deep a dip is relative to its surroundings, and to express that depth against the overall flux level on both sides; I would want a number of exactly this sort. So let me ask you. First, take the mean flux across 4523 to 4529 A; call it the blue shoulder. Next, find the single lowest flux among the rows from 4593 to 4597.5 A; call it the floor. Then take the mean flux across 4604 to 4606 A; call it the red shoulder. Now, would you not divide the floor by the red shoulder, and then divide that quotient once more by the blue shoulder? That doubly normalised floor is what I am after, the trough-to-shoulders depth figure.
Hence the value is 0.101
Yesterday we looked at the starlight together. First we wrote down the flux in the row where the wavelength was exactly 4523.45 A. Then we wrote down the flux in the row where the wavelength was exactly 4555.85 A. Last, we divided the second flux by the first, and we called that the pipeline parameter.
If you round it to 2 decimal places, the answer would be 0.80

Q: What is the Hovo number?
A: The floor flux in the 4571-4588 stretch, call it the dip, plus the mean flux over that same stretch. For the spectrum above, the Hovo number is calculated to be 15.9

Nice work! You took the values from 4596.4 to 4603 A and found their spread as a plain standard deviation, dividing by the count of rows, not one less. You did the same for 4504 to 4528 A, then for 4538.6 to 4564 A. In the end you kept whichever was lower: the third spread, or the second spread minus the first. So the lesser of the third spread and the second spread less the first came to -0.32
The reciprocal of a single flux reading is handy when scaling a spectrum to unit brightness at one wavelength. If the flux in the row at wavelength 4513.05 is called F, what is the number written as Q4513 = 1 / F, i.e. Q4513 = 0.124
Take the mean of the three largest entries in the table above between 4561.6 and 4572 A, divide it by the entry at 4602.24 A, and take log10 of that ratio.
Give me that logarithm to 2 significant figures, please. 0.15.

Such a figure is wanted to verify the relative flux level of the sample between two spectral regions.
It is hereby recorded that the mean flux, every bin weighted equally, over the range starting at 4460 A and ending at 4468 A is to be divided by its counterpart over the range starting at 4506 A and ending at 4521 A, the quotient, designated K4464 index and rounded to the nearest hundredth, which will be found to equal 0.92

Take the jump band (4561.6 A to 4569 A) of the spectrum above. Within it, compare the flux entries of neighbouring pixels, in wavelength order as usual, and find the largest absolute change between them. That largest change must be 2.4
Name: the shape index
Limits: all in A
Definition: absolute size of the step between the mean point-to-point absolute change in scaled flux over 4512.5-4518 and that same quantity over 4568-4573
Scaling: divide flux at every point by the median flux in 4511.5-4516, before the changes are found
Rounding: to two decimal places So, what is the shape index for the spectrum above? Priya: 0.15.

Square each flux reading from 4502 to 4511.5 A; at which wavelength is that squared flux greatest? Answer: 4504.74 A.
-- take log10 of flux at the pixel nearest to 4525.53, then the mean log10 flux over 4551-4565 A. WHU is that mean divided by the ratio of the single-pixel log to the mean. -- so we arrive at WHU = 0.85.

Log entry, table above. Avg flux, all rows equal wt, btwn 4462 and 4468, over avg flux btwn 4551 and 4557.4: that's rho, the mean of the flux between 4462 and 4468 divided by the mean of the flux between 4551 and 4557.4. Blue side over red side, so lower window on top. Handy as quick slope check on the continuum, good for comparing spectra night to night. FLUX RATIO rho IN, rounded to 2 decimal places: 1.03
